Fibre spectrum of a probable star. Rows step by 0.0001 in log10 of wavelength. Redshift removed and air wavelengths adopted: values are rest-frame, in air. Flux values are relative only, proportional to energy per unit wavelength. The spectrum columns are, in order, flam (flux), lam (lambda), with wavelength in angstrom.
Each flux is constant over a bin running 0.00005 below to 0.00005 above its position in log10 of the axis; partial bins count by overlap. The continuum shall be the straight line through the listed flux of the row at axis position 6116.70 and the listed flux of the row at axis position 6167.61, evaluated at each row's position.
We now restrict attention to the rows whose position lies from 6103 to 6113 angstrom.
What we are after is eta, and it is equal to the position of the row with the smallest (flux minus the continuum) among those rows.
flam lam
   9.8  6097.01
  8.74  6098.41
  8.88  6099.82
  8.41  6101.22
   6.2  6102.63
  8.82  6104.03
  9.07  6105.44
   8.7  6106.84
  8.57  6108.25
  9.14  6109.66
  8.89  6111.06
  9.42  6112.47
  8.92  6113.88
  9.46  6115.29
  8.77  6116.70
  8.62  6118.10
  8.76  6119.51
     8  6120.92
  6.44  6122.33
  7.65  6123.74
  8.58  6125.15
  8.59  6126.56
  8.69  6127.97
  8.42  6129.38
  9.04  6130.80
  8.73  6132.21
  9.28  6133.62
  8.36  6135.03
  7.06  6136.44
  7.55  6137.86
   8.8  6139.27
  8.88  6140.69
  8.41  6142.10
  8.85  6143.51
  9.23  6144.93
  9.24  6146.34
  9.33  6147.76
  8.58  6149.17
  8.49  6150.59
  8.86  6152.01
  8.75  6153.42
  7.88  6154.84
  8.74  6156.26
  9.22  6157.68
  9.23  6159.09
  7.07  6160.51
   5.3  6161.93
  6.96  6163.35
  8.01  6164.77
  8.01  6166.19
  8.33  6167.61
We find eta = 6108.25 angstrom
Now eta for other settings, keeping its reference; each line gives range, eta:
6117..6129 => 6122.33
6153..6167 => 6161.93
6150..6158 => 6154.84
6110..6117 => 6116.70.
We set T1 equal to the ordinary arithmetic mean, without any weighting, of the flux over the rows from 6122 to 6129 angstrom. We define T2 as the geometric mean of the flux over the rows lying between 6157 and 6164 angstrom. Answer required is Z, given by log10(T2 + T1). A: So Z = 1.19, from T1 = 8.0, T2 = 7.4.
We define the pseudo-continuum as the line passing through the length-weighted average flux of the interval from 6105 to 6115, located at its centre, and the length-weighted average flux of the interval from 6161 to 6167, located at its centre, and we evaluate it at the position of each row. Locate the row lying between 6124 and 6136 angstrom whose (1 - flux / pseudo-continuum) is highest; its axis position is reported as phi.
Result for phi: 6129.38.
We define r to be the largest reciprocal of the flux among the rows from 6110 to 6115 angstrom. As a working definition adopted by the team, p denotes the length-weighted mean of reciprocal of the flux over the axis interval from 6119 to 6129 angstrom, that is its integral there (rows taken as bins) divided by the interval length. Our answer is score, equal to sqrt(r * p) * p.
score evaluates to 0.0148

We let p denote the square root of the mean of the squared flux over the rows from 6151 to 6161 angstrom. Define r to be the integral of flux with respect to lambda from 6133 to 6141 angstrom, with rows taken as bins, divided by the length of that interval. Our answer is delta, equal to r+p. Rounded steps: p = 8.6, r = 8.3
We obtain 16.8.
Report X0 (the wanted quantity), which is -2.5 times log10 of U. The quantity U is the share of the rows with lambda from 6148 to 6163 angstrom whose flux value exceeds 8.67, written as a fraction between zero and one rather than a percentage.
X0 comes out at 0.75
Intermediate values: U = 0.50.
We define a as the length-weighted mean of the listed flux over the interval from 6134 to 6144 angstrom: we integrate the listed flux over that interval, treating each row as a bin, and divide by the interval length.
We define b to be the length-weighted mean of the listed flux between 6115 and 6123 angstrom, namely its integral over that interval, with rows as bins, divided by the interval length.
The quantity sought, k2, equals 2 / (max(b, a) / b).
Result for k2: 2.00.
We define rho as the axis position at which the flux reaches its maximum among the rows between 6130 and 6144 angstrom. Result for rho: 6133.62 angstrom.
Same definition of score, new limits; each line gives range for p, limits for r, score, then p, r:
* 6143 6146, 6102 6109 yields 0.0147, 0.110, 0.161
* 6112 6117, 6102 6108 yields 0.0145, 0.109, 0.161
